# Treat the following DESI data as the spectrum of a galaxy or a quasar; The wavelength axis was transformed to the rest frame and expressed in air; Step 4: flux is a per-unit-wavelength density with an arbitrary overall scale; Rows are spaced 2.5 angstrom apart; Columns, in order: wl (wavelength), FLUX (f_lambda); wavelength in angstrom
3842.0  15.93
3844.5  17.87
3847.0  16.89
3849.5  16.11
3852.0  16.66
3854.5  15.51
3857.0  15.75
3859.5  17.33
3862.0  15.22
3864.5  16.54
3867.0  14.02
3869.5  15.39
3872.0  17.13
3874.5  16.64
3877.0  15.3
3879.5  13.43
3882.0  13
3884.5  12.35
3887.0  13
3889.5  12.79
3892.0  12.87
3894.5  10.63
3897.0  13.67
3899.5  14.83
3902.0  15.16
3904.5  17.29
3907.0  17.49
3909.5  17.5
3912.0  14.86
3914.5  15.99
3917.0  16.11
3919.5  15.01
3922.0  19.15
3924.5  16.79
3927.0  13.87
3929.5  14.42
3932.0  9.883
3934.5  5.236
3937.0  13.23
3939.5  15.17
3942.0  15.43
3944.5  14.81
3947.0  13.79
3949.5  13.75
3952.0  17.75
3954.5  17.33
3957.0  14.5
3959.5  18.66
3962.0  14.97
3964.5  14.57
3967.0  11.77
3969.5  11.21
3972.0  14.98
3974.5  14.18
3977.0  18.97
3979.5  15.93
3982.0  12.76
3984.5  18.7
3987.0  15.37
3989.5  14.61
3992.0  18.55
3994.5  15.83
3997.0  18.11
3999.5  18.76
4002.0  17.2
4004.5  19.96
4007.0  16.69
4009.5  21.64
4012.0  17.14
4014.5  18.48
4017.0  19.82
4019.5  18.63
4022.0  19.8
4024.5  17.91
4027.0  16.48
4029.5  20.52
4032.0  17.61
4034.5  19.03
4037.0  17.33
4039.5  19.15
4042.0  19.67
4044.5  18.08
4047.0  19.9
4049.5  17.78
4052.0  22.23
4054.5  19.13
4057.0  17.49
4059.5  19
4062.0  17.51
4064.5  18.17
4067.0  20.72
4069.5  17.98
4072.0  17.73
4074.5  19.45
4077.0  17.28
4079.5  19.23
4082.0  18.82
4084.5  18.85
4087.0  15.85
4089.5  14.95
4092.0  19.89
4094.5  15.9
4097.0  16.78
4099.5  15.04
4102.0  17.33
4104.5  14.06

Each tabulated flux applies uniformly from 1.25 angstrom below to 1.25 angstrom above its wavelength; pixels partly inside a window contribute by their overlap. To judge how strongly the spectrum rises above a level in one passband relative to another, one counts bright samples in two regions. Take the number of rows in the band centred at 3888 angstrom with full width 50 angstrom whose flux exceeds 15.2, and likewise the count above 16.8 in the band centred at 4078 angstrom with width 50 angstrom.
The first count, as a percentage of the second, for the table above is 53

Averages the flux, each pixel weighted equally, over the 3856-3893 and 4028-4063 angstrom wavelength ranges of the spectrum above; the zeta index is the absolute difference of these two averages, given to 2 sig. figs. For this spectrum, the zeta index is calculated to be 4.2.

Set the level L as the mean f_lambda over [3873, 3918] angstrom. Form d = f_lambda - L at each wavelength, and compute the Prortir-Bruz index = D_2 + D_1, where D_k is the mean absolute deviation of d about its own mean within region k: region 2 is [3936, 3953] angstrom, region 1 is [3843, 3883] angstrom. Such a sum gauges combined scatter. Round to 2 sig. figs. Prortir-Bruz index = 2.2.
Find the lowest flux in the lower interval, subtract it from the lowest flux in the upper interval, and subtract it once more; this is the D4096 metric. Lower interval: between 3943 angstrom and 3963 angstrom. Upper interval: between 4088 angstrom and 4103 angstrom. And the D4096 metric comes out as -13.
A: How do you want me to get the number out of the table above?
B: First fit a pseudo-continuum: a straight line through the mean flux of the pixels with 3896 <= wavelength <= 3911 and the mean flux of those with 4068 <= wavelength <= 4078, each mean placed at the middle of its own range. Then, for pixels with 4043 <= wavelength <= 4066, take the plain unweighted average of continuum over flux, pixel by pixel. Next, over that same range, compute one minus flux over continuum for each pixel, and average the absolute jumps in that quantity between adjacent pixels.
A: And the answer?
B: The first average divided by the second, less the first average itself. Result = 7.2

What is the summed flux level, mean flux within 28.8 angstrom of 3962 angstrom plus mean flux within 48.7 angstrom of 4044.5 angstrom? 33.2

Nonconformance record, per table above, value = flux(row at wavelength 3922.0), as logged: 19.15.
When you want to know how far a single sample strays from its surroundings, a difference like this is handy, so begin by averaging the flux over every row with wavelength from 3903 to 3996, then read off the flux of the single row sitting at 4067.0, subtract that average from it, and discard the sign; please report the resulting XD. 5.6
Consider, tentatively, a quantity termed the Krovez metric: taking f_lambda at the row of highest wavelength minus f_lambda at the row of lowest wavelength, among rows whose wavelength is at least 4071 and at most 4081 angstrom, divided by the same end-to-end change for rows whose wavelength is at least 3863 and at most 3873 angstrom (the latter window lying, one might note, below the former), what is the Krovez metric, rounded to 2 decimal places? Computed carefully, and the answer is 2.54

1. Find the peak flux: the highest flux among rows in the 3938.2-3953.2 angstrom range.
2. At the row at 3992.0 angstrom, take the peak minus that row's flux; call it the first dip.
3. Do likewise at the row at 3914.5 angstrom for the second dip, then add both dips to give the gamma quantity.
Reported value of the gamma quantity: 1.0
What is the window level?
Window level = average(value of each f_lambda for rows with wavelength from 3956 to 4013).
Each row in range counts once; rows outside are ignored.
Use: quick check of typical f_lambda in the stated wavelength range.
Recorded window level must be 16.3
